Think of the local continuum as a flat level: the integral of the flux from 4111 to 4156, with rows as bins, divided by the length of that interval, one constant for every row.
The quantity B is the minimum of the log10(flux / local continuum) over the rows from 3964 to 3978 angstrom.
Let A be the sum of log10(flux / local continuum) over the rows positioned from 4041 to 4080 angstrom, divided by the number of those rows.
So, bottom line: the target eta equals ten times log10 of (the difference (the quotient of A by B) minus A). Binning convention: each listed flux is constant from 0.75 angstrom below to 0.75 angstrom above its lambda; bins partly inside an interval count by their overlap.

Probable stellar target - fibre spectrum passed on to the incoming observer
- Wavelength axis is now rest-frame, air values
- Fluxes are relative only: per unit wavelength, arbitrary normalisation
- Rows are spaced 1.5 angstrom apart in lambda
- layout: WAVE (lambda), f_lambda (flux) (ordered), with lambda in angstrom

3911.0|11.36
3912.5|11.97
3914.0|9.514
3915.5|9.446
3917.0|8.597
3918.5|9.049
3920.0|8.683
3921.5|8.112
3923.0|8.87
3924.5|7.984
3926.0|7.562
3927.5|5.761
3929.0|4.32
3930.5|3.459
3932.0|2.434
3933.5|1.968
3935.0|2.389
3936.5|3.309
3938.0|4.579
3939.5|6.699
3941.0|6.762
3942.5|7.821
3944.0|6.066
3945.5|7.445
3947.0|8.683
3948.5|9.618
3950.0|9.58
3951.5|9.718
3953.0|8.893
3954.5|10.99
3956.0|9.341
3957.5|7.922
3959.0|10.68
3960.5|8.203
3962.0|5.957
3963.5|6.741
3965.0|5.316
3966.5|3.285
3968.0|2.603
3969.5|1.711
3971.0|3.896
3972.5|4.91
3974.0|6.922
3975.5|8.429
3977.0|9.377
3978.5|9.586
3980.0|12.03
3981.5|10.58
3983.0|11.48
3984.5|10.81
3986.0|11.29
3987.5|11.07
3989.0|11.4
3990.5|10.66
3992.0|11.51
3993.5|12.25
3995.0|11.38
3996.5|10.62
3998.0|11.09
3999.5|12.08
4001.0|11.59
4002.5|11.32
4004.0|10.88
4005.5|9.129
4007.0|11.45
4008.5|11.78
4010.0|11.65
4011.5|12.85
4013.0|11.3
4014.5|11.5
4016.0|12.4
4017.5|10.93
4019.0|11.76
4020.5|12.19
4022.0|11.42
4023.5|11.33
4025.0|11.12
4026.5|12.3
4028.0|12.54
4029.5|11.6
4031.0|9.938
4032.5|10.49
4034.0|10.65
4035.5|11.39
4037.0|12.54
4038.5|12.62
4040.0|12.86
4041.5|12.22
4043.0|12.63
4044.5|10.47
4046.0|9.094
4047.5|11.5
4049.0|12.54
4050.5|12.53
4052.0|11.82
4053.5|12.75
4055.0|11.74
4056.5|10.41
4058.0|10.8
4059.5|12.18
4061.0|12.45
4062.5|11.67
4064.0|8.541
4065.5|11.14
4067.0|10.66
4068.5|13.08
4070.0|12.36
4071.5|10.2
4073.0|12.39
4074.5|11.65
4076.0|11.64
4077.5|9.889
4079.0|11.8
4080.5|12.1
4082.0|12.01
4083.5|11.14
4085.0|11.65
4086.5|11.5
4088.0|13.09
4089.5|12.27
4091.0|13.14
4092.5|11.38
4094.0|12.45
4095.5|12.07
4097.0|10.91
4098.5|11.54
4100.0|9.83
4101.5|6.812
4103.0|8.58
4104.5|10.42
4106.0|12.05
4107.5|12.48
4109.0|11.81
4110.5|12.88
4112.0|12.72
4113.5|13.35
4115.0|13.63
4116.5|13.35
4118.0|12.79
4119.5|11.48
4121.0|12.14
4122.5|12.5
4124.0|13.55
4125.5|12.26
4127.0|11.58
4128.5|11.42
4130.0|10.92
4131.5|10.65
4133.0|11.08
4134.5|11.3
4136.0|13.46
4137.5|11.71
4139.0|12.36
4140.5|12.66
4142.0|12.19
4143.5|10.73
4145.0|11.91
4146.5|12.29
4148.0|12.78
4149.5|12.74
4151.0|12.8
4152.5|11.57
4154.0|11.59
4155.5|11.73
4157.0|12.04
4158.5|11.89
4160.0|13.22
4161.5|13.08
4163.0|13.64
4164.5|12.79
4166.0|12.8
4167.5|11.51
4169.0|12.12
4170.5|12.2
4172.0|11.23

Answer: -12.1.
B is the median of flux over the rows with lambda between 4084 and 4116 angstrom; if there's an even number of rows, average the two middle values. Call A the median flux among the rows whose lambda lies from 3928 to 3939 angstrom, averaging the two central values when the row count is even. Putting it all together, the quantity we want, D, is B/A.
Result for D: 3.64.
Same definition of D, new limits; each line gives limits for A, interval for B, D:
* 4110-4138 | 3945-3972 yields 0.66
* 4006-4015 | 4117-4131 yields 1.05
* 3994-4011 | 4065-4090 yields 1.02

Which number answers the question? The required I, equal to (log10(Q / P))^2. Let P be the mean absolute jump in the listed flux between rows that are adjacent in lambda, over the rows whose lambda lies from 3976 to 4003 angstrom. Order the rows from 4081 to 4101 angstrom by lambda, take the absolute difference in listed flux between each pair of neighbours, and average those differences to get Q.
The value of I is 0.011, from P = 0.76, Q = 1.0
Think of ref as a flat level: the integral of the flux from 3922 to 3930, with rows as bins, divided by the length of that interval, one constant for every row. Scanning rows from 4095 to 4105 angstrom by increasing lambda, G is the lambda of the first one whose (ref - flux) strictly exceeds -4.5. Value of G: 4097.0 angstrom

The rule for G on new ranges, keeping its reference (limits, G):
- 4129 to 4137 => 4130.0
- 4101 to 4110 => 4101.5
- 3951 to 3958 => 3951.5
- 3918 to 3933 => 3918.5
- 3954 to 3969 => 3954.5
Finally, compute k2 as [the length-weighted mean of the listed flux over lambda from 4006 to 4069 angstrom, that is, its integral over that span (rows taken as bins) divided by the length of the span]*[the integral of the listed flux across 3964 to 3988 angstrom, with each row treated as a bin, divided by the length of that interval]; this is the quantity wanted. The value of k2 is 89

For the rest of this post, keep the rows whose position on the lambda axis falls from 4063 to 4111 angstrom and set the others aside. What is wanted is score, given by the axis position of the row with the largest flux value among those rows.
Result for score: 4091.0 angstrom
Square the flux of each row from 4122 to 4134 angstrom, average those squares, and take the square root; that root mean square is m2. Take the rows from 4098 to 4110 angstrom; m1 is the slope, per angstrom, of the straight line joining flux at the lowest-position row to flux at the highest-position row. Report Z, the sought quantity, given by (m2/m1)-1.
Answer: 457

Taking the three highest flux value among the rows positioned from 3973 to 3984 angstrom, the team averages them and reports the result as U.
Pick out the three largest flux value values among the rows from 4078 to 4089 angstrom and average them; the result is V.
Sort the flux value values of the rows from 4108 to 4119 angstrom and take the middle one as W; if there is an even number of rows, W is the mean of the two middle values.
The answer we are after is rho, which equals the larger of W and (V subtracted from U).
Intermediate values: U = 11.4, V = 12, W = 12.9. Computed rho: 12.9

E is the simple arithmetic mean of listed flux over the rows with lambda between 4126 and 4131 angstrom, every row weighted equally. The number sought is 11.3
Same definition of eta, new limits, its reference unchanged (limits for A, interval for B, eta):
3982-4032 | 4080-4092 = -1.1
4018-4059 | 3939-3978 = -13.1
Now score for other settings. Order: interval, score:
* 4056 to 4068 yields 4061.0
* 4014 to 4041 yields 4040.0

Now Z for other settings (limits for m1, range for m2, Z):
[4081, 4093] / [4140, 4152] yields -206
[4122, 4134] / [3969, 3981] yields -59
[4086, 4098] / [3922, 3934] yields -105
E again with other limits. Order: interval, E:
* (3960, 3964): 7.0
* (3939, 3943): 7.1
